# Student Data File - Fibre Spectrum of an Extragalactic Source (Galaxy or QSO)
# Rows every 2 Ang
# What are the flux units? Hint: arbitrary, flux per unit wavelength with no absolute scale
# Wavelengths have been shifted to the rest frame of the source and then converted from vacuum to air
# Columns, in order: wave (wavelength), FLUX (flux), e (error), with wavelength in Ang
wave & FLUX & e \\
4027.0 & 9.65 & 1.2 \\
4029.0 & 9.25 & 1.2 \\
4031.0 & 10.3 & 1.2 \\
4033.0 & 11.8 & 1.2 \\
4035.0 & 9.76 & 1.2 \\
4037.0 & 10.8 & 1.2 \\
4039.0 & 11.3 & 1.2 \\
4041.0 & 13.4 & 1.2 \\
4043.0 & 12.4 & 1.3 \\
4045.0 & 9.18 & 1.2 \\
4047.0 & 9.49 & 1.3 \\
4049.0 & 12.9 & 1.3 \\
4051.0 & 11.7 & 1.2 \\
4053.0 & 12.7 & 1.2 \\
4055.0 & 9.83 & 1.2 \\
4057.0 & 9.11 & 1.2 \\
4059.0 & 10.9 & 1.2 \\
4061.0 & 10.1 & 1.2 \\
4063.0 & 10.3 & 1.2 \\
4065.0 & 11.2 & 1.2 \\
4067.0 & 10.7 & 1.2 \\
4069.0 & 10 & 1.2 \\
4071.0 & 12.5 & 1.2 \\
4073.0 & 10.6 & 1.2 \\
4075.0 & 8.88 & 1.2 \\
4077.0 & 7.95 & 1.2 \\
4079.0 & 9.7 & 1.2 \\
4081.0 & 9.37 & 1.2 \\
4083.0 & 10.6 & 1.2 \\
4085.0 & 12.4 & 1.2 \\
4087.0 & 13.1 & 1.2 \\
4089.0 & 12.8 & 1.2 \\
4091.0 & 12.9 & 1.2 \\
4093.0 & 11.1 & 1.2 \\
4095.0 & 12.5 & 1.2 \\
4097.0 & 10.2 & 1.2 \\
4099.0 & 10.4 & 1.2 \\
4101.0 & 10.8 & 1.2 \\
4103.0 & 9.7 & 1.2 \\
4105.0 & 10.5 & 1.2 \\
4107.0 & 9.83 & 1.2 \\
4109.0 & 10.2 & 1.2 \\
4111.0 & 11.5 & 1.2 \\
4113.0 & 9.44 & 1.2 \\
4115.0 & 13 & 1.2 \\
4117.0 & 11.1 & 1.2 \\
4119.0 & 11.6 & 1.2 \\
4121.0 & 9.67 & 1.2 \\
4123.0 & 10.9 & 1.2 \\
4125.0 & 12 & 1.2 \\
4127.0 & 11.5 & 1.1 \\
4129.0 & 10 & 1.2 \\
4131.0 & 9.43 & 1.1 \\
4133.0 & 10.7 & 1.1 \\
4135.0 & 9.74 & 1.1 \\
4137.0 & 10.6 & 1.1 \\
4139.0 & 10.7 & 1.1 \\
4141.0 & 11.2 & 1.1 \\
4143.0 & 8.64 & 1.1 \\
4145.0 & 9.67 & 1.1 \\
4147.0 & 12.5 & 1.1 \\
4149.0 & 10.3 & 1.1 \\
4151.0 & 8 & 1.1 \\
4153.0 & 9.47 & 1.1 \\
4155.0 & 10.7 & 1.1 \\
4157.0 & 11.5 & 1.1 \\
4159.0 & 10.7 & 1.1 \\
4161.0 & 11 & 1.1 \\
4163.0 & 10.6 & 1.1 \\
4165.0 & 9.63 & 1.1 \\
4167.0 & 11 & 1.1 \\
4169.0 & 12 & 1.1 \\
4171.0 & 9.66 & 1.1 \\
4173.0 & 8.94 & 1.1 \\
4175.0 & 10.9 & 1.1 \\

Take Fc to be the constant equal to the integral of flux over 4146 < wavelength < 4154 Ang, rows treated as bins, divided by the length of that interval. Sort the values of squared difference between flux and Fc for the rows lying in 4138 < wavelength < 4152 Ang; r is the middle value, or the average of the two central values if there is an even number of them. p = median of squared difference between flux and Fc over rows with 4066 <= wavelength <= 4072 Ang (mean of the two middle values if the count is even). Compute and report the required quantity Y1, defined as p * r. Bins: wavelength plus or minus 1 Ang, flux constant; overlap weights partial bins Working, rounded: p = 0.4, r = 1.3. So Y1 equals 0.5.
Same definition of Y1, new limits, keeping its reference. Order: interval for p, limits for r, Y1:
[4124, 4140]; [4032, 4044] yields 0.9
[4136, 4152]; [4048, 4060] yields 1.5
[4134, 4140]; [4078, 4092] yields 1.5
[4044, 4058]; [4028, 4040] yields 0.6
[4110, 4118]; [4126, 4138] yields 0.5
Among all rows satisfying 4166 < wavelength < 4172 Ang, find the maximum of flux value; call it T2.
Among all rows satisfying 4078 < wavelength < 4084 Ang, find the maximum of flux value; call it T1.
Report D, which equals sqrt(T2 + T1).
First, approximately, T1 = 10.6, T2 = 12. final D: 4.75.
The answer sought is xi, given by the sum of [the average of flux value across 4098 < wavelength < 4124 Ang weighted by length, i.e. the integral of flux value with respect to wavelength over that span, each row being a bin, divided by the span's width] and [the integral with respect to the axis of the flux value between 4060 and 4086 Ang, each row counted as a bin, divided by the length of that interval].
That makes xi 21.0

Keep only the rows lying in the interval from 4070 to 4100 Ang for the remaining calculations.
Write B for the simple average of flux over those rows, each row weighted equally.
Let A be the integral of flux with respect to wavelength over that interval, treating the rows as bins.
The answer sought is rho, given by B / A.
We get 0.033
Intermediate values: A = 330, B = 11.0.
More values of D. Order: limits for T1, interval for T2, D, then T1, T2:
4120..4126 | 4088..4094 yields 4.99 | 12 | 12.9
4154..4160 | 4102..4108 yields 4.69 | 11.5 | 10.5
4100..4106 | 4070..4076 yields 4.83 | 10.8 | 12.5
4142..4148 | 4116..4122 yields 4.91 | 12.5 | 11.6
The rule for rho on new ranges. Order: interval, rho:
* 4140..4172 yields 0.031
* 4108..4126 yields 0.056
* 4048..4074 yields 0.038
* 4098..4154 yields 0.018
